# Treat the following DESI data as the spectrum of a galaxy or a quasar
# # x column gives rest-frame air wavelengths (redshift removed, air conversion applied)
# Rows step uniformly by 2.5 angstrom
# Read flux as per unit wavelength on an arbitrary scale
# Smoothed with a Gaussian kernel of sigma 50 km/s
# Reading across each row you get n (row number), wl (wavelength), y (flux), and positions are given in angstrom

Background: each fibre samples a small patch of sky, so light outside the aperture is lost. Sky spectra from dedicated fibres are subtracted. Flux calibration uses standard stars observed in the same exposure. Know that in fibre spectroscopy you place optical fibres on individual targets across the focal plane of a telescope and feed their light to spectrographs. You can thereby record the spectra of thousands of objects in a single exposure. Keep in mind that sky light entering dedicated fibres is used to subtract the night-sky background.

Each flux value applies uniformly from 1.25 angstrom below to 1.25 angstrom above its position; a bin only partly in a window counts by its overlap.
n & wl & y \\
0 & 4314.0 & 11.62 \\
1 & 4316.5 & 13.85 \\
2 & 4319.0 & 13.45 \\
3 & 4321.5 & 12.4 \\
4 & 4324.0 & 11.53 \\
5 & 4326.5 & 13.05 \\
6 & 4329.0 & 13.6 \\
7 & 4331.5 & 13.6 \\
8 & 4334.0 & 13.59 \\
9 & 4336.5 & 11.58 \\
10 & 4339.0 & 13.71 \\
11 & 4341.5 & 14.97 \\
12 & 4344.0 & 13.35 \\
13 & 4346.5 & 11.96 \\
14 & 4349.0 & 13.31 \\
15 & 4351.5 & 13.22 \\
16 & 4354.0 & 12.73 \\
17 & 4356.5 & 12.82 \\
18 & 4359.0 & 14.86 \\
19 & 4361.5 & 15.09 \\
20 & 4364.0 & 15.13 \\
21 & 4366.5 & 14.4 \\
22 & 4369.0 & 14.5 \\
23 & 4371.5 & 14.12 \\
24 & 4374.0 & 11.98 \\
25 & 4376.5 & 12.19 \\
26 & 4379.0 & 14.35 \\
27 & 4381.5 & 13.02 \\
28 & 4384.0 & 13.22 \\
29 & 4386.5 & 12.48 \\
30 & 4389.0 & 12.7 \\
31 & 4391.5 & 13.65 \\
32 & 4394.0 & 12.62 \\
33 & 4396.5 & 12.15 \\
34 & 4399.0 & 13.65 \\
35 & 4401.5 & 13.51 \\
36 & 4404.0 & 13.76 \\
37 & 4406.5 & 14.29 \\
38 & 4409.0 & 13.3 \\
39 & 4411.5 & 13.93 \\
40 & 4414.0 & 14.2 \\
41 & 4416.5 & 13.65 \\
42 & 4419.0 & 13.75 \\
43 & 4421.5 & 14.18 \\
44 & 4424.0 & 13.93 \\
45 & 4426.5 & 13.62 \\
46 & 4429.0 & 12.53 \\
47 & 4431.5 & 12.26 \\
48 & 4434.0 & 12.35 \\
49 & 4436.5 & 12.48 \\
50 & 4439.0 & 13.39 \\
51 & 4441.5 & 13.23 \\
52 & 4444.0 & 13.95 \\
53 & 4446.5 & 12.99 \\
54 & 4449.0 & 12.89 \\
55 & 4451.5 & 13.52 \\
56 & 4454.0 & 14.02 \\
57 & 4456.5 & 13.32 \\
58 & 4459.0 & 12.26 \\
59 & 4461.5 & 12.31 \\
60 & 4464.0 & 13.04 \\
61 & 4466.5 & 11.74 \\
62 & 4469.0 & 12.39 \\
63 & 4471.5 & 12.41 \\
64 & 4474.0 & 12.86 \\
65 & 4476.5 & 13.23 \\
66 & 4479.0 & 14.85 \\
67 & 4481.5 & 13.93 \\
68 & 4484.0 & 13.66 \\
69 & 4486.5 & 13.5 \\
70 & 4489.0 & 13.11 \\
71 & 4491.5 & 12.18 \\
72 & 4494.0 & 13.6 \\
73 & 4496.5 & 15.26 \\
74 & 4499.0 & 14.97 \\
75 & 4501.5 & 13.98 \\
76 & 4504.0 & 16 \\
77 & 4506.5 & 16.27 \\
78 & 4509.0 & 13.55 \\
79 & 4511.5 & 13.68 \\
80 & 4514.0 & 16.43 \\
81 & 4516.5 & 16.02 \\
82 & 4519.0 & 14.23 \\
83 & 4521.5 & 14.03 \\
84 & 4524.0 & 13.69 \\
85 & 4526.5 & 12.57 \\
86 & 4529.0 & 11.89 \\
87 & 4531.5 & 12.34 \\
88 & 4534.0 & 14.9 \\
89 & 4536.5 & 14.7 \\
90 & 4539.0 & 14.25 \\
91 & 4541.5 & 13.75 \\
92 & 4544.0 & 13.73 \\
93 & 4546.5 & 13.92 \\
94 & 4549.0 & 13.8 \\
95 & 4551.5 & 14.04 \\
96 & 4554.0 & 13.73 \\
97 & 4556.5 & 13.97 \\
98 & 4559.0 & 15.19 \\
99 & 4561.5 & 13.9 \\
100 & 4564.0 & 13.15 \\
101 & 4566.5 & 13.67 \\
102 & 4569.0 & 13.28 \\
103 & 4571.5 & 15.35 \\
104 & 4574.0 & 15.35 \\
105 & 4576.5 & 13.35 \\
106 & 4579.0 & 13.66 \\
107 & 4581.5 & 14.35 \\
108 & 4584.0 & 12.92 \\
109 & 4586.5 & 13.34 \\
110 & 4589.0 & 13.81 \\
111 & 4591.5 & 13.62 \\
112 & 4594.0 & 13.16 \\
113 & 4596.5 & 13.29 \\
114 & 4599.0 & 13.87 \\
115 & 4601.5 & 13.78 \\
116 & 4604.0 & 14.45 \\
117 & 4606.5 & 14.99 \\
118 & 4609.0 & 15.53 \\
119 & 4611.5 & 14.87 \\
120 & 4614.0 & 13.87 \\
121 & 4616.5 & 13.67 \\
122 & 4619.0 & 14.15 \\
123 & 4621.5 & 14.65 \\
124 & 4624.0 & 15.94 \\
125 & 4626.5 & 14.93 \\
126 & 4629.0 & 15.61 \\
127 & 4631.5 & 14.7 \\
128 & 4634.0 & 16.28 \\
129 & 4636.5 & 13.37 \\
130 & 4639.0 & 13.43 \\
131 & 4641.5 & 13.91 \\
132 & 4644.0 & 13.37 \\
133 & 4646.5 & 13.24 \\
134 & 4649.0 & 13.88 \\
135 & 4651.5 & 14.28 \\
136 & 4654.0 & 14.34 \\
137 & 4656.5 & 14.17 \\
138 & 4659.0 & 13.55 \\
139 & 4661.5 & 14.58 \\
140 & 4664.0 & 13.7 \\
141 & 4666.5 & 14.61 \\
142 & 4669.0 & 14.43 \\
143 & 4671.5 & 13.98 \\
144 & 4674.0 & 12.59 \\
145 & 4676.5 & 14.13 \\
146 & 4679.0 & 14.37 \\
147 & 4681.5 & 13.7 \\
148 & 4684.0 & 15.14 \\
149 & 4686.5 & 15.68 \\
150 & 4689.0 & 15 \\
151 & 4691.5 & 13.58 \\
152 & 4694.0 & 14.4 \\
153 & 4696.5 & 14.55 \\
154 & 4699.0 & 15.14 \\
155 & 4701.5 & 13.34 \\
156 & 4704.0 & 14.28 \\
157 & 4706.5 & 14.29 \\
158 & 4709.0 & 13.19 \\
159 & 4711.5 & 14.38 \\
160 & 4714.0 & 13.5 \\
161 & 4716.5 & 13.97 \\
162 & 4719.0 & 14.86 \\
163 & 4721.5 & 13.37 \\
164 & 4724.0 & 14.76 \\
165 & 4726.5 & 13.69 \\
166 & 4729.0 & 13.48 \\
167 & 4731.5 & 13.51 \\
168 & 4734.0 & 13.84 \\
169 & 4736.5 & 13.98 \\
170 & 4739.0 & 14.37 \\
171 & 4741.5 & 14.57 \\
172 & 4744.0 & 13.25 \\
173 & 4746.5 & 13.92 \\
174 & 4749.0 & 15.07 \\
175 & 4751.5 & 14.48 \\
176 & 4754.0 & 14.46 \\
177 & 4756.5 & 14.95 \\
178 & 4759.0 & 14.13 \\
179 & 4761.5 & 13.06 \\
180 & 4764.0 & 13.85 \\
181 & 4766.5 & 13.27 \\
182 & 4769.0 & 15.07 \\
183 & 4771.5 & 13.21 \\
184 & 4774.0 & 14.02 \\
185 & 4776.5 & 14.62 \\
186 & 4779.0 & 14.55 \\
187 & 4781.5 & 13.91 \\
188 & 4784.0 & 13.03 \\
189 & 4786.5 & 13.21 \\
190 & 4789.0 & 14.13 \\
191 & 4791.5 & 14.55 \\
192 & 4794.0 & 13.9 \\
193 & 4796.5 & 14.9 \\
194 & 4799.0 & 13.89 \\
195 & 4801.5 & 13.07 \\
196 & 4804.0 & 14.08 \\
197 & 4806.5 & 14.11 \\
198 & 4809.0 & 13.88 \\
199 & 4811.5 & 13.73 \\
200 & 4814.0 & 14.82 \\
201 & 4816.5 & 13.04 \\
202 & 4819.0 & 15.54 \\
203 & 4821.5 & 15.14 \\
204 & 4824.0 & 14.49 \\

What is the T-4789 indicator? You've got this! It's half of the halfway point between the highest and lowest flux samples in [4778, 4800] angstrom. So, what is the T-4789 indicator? 6.98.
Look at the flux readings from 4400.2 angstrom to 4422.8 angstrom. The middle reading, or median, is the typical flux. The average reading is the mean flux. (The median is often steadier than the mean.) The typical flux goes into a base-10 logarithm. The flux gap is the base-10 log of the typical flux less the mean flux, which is -12.70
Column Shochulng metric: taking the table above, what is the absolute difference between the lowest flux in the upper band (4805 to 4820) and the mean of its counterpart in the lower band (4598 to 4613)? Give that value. 1.5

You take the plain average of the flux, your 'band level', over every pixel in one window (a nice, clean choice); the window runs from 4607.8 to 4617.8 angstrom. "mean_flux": 14.5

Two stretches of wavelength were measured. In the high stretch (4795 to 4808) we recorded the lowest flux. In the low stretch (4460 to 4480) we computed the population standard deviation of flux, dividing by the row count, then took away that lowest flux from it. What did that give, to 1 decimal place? -12.2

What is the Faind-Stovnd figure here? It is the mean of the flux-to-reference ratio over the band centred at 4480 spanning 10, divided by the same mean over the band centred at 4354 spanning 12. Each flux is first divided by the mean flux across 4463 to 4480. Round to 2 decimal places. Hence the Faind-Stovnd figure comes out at 1.04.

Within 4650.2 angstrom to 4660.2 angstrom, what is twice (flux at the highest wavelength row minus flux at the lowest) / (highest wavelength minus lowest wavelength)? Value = -0.2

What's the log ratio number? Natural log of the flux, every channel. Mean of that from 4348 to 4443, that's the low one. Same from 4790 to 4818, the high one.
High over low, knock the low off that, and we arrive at -1.58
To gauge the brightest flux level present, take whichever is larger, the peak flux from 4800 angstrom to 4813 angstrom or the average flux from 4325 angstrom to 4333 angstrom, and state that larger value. 14.1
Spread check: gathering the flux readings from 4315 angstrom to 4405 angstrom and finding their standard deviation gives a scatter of 1.0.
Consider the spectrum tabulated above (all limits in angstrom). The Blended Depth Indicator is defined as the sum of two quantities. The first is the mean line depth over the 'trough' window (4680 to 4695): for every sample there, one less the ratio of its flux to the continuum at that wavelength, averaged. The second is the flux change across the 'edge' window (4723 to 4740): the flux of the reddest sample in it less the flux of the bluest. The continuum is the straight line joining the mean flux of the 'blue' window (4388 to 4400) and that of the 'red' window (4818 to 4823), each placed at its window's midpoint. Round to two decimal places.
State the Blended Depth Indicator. -0.39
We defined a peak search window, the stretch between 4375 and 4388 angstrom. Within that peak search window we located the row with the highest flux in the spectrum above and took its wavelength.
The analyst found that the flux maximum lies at 4379.0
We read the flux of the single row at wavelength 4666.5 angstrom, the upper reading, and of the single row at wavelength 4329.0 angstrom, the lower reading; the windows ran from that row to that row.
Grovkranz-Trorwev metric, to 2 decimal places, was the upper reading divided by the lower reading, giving 1.07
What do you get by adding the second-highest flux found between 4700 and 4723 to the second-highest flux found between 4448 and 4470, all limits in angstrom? 27.9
